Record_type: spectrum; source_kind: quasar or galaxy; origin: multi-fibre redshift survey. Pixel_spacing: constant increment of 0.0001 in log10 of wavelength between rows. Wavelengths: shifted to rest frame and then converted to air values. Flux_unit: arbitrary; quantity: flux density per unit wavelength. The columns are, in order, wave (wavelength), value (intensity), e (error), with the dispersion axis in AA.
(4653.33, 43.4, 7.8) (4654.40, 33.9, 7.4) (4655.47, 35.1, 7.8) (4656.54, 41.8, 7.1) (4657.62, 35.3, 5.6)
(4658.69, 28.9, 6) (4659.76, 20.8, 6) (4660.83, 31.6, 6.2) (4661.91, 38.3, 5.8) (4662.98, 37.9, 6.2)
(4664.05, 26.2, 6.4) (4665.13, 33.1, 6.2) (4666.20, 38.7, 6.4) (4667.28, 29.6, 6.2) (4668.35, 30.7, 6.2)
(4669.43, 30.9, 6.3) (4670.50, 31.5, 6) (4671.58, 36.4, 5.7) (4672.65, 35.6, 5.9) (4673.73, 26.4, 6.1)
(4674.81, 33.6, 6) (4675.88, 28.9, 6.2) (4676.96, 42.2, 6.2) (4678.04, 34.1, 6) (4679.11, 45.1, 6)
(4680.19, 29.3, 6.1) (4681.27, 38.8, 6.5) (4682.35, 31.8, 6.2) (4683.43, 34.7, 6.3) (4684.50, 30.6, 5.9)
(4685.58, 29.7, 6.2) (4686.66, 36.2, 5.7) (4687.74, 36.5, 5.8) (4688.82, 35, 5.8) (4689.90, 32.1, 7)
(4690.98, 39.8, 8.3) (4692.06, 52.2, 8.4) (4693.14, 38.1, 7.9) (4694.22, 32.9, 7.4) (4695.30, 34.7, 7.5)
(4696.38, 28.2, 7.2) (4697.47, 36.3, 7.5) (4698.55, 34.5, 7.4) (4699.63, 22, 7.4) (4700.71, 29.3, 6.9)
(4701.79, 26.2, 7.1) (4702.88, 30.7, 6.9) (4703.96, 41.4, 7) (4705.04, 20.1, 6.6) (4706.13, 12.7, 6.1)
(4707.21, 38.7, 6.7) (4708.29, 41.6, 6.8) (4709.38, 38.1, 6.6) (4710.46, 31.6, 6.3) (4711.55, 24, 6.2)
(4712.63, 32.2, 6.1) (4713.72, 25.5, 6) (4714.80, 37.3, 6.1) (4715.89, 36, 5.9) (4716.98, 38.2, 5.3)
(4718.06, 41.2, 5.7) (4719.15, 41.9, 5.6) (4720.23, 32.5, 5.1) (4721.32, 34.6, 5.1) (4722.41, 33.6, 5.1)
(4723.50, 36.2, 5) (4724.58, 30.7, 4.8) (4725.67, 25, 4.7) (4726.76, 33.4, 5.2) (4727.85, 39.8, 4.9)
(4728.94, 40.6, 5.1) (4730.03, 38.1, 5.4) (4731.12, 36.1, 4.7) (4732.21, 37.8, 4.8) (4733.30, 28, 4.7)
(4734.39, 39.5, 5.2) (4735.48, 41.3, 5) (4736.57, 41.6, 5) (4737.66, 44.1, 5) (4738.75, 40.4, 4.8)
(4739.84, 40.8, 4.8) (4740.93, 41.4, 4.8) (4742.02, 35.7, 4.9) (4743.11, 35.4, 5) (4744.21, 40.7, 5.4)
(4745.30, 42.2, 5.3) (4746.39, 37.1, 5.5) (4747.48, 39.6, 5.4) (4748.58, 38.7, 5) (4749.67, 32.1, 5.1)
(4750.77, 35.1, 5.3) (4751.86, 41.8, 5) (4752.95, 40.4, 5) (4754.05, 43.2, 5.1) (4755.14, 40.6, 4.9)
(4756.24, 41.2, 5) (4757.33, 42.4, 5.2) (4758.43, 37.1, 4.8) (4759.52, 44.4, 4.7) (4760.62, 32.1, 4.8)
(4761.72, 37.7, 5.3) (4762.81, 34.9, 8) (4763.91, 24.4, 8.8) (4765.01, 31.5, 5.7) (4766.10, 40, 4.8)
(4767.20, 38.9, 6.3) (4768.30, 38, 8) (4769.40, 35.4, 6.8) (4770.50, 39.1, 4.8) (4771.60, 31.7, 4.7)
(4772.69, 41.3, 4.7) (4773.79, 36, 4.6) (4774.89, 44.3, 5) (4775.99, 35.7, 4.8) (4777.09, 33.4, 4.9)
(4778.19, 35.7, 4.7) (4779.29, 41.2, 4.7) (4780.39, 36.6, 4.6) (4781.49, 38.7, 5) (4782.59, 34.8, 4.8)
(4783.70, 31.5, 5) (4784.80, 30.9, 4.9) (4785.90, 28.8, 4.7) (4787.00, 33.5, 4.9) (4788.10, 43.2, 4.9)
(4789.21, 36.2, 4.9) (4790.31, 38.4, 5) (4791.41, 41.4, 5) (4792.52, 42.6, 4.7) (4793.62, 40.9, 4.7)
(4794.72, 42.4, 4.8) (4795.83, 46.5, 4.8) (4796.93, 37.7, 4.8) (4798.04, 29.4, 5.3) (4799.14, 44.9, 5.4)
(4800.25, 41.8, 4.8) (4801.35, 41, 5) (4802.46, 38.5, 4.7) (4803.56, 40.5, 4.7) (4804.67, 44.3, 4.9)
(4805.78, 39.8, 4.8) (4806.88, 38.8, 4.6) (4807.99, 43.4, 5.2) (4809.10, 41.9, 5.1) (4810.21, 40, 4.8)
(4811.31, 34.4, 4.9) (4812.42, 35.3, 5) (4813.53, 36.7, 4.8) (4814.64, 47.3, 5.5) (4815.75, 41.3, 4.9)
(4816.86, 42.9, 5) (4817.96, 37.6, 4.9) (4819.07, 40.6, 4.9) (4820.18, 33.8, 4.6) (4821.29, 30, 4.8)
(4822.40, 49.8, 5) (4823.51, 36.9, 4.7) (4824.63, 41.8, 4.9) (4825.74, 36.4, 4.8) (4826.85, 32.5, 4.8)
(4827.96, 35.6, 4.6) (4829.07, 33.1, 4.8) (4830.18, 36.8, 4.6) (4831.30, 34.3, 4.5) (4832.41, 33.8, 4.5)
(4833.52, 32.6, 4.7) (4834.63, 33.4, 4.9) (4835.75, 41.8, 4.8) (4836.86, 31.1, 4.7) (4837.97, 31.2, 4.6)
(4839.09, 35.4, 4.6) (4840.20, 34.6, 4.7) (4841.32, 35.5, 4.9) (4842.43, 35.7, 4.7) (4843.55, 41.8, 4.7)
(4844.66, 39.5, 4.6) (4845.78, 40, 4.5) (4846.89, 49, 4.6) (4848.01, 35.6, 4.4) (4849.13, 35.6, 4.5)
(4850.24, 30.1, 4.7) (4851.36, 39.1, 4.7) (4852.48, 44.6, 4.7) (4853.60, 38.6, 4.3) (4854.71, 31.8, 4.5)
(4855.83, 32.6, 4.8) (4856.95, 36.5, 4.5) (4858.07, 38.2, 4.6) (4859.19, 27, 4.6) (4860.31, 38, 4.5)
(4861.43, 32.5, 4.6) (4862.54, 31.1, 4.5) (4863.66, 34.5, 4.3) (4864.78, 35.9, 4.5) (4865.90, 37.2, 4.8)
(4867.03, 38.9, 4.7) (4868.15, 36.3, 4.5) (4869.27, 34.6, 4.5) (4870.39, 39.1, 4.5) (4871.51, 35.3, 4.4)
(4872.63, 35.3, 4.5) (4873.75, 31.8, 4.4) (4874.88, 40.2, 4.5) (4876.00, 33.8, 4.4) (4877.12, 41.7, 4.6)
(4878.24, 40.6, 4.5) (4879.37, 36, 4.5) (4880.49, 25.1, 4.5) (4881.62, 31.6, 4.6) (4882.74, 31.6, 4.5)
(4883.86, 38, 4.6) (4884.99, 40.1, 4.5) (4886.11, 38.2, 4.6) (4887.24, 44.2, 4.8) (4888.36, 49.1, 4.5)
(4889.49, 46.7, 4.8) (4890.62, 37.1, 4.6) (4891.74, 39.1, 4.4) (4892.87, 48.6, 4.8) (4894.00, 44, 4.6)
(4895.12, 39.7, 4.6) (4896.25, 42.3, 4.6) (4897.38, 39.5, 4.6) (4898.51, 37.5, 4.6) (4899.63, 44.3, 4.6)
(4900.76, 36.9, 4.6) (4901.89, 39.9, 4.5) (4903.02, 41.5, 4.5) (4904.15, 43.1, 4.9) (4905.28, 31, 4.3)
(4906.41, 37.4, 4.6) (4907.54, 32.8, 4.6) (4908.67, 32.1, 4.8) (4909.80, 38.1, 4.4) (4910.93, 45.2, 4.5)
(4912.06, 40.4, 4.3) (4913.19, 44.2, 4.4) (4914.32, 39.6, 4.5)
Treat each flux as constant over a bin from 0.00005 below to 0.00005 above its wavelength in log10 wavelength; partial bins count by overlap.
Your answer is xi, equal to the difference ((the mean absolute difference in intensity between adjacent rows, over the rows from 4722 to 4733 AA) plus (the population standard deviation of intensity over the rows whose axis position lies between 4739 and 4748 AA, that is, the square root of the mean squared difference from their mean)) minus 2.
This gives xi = 4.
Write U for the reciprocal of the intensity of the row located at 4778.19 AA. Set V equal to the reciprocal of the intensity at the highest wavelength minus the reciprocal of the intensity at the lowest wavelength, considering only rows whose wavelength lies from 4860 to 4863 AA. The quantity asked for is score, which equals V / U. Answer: 0.21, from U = 0.028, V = 0.006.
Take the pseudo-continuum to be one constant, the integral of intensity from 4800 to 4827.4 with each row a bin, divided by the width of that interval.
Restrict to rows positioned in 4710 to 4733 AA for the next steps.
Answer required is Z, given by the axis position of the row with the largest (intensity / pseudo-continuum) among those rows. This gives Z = 4719.15 AA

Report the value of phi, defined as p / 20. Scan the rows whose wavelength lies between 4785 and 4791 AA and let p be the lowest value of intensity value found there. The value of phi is 1.44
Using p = 28.8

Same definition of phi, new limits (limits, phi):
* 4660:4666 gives 1.31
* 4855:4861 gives 1.35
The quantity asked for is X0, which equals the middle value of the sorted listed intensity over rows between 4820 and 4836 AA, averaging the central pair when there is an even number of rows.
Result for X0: 34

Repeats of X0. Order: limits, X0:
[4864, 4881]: 36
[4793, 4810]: 41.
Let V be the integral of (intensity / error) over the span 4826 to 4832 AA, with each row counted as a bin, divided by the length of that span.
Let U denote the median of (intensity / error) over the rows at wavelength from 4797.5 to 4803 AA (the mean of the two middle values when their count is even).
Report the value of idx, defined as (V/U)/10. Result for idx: 0.09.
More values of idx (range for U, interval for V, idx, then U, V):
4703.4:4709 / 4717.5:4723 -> 0.12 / 5.8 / 6.9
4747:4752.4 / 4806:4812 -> 0.11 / 7.3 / 8.1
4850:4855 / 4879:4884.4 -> 0.09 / 8.3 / 7.1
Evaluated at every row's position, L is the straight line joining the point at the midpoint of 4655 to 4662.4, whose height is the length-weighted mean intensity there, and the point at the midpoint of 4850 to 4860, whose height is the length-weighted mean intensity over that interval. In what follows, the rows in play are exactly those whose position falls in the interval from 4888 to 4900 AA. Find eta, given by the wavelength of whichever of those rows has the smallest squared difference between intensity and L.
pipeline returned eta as 4890.62 AA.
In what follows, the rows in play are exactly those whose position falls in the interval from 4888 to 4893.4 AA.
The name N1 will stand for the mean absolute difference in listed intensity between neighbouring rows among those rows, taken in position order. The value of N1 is 5.9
